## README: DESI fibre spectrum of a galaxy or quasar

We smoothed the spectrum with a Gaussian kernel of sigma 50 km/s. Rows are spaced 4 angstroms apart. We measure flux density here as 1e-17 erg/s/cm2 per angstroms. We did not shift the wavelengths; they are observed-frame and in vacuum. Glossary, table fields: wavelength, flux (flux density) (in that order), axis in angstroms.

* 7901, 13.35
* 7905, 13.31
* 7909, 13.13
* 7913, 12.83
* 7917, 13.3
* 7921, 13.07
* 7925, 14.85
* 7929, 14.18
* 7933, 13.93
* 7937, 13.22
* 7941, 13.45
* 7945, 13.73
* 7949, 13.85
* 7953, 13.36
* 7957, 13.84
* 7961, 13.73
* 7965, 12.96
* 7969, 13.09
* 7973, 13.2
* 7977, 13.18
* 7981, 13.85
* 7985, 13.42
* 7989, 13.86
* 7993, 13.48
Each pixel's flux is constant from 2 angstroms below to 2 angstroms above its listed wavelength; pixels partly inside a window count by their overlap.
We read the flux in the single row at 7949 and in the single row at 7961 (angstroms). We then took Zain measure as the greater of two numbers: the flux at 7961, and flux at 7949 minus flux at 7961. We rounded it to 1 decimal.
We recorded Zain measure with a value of 13.7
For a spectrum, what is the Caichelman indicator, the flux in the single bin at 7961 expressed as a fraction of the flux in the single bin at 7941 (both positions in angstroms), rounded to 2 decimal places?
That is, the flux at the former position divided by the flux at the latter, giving 1.02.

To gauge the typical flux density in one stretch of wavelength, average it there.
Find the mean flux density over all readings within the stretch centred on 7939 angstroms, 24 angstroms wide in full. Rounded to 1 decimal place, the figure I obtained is 13.7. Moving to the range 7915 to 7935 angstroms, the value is 13.9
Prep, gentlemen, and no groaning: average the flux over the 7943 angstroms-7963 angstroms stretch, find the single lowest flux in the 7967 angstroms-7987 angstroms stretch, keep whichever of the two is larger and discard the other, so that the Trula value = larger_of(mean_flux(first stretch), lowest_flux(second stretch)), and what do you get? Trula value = 13.7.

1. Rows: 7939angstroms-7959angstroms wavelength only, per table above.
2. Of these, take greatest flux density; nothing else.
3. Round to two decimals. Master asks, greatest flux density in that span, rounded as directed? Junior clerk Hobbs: 13.85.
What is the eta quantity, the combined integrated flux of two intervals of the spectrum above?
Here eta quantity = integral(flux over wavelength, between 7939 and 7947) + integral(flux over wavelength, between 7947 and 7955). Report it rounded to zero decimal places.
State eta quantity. 218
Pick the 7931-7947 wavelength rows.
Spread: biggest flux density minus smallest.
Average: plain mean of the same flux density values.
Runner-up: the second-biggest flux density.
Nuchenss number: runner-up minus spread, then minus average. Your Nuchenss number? -0.56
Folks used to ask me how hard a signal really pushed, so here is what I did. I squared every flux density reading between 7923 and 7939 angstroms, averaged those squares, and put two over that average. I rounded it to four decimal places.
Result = 0.0101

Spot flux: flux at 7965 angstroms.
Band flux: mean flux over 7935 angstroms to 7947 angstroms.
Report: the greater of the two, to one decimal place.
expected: 13.5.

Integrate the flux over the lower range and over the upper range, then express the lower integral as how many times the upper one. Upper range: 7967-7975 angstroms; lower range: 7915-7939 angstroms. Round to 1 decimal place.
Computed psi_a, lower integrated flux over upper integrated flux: 3.1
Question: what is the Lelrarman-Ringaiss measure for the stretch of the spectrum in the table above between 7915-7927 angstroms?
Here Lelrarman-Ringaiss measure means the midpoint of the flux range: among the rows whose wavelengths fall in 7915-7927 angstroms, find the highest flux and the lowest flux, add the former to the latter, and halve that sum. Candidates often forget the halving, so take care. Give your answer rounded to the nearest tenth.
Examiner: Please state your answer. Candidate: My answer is 14.0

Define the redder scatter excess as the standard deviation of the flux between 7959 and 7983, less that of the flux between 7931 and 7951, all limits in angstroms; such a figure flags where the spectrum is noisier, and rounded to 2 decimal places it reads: 0.07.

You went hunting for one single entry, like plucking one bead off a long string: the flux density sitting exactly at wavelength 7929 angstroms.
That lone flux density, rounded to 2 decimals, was 14.18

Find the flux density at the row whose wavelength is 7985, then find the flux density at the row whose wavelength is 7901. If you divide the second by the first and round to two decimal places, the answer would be 0.99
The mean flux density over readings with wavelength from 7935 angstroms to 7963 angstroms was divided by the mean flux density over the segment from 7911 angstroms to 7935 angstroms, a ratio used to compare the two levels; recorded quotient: 0.99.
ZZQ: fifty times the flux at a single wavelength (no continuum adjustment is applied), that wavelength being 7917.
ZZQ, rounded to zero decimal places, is 665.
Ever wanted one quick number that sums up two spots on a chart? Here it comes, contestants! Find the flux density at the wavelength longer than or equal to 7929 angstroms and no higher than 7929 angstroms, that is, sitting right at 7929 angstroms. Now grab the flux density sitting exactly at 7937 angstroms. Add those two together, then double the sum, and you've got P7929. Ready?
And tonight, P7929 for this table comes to 54.8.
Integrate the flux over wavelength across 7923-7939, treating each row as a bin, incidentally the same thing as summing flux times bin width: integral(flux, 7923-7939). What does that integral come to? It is 225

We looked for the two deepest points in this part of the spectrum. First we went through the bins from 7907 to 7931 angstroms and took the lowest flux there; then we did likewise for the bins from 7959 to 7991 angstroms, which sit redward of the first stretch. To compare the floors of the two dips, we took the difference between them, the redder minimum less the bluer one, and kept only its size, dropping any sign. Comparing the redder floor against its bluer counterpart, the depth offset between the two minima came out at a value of 0.130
